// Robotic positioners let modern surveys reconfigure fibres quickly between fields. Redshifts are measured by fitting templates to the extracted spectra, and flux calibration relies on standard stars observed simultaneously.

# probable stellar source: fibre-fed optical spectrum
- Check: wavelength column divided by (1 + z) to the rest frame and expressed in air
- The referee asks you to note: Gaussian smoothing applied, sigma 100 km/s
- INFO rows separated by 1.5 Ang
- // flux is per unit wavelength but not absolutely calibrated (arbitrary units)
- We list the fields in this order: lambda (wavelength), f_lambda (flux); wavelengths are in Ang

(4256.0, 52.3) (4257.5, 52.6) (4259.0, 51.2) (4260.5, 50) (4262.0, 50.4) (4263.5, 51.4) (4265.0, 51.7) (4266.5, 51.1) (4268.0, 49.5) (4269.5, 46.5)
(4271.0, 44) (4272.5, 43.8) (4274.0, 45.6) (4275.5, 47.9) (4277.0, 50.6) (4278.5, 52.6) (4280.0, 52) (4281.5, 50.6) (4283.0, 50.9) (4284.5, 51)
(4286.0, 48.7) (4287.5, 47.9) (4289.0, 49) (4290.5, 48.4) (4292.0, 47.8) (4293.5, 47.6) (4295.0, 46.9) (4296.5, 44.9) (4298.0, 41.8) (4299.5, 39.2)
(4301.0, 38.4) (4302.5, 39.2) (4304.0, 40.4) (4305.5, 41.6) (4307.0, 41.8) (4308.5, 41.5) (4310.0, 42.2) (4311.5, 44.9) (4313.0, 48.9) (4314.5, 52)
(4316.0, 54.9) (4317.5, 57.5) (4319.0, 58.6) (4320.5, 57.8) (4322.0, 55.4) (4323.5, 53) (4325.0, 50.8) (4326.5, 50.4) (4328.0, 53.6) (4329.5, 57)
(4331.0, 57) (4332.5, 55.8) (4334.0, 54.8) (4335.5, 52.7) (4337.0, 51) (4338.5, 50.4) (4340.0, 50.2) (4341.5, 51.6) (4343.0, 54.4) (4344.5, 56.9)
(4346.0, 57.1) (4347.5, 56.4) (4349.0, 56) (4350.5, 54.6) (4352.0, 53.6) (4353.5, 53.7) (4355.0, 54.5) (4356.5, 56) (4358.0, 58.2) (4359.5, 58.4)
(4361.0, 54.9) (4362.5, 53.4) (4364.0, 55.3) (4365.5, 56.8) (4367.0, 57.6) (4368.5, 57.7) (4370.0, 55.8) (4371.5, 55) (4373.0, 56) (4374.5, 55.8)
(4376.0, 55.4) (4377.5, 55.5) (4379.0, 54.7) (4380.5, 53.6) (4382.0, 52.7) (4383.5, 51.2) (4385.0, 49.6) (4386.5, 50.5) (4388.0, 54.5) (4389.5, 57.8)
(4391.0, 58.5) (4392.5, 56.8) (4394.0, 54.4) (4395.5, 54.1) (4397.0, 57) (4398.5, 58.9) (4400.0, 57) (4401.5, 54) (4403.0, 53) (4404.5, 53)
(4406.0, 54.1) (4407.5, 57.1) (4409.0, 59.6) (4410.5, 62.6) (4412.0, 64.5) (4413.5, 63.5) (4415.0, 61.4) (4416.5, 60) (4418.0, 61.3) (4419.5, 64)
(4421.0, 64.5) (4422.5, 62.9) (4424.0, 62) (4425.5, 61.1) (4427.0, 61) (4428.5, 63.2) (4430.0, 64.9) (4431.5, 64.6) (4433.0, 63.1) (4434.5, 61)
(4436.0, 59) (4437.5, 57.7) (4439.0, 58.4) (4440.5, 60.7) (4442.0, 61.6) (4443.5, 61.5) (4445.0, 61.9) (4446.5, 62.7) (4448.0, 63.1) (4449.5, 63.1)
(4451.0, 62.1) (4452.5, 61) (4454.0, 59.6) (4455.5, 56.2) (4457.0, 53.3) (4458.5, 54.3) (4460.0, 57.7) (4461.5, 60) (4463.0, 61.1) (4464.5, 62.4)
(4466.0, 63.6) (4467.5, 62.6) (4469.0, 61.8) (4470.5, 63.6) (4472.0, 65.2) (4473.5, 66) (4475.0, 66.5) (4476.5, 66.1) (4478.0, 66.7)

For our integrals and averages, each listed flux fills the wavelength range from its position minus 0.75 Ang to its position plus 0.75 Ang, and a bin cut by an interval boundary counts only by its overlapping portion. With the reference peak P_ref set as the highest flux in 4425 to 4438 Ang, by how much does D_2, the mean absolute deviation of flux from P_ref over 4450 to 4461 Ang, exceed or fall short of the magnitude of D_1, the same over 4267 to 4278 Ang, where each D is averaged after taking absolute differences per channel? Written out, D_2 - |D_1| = -11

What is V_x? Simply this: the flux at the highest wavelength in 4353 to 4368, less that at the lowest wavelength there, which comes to 4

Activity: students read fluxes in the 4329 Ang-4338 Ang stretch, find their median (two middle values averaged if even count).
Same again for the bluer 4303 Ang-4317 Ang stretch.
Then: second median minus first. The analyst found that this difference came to -13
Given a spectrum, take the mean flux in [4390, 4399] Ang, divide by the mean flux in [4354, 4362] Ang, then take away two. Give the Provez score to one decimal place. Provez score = -1.0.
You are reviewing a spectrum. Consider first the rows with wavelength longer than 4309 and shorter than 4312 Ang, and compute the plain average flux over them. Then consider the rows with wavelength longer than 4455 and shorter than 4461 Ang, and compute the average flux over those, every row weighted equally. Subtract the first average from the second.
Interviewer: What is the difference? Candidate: 12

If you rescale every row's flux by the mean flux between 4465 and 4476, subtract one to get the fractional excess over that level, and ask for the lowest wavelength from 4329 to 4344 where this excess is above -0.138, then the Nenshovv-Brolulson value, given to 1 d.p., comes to 4329.5 Ang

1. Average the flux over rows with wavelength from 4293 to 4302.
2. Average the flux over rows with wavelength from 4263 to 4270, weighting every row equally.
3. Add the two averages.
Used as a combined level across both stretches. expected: 93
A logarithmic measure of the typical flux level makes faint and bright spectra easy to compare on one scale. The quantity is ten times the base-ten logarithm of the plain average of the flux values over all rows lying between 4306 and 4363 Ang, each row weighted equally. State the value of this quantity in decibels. 17.3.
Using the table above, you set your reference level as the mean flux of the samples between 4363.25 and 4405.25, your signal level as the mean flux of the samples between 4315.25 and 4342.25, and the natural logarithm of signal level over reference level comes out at -0.019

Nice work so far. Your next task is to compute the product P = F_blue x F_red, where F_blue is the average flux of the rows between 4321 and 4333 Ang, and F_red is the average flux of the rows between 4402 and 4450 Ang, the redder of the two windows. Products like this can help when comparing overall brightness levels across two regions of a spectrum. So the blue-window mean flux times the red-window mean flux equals 3302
